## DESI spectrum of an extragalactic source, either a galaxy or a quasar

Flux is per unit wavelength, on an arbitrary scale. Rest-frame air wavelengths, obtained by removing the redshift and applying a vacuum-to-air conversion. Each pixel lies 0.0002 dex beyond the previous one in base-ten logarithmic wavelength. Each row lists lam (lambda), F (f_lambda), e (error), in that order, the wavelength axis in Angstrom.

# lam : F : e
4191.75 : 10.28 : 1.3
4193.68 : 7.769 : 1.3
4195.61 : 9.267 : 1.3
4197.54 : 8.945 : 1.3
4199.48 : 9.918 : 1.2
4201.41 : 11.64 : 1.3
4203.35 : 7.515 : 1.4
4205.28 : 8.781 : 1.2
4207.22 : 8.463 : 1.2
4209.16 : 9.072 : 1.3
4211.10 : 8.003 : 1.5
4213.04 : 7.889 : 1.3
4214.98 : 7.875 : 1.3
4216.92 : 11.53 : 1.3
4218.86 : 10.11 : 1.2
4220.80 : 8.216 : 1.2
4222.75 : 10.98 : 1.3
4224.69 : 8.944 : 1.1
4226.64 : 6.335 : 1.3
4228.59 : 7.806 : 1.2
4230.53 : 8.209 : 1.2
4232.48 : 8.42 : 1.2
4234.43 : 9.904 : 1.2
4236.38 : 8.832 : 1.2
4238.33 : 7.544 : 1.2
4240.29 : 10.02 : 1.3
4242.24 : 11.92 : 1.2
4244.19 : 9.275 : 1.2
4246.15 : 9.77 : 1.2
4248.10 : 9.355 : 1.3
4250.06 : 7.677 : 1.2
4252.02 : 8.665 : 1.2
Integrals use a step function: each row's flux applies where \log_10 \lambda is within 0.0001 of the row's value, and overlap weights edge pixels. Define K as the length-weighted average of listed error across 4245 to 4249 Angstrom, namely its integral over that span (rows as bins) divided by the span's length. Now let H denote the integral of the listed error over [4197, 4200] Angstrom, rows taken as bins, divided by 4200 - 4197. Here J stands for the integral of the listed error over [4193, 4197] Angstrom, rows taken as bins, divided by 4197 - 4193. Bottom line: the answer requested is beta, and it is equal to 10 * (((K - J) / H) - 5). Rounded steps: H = 1.248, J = 1.30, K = 1.25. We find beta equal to -50.4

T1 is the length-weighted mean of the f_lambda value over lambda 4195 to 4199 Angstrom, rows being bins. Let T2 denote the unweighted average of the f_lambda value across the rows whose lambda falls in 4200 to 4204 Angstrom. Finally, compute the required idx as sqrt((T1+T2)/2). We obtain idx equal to 3.06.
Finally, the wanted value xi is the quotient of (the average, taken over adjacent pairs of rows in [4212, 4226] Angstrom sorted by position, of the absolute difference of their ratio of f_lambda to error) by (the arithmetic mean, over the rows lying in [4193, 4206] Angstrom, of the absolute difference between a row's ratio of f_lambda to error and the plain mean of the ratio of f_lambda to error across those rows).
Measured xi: 1.25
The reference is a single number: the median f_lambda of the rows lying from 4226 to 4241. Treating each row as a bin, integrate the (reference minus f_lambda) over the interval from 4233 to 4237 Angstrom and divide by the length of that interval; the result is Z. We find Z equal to -1.0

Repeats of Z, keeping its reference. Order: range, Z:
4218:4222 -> -0.9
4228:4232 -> 0.2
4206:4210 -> -0.4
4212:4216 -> 0.4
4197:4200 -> -1.1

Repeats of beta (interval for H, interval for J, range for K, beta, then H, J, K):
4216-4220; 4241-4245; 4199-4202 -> -49.6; 1.249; 1.21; 1.25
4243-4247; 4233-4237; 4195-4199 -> -49.3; 1.200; 1.20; 1.29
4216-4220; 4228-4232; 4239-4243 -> -49.6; 1.249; 1.20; 1.25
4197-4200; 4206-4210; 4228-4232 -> -50.3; 1.248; 1.24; 1.20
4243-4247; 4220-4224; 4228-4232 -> -50.3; 1.200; 1.24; 1.20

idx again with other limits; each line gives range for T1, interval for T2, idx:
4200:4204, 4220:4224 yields 3.11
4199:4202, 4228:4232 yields 3.07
